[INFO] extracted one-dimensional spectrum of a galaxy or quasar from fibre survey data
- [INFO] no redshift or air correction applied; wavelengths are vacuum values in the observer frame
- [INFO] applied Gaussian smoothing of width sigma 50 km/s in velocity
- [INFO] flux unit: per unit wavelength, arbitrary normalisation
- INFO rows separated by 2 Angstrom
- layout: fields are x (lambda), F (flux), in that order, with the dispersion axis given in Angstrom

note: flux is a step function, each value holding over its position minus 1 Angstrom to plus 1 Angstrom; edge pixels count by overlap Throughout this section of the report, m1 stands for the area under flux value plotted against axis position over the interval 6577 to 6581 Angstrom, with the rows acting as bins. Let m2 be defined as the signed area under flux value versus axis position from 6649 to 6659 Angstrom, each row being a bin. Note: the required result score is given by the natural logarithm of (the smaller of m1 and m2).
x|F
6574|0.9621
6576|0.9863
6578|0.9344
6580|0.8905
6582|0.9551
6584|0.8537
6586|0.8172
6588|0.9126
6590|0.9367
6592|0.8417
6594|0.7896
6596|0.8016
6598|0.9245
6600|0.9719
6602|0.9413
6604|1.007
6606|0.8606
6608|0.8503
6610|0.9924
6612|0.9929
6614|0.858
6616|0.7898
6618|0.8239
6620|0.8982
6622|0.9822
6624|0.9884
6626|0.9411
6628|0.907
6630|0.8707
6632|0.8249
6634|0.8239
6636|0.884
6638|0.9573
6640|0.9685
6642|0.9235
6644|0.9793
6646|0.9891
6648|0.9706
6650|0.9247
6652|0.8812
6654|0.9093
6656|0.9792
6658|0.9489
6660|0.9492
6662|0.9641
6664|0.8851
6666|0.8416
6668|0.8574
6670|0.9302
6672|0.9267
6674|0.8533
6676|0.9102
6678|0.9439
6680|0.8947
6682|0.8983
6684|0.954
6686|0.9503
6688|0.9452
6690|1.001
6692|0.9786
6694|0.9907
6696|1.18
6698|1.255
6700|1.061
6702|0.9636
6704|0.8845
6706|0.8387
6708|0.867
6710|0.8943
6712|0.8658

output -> 1.29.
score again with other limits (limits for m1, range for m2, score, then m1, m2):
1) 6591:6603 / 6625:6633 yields 1.96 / 10.5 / 7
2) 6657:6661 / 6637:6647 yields 1.33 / 3.8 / 10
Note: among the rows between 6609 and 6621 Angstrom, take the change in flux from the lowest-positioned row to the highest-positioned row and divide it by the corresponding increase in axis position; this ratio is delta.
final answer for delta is -0.0094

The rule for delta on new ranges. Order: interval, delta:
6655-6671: -0.0035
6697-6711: -0.0301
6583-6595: -0.0064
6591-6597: -0.0100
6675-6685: 0.0055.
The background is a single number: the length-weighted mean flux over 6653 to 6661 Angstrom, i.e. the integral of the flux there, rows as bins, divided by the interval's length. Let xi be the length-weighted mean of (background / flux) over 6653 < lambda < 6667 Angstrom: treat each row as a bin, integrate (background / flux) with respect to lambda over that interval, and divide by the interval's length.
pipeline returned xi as 1.03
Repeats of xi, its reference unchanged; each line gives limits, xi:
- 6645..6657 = 1.01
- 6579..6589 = 1.07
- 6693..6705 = 0.91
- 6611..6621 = 1.09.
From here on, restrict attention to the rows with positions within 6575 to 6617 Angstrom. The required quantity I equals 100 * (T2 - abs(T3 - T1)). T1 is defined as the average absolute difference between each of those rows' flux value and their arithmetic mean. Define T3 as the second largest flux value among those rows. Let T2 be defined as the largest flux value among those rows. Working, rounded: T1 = 0.062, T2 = 1.007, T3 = 0.9929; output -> 7.6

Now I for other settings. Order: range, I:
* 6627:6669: 5.5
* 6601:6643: 7.2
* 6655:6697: 22.5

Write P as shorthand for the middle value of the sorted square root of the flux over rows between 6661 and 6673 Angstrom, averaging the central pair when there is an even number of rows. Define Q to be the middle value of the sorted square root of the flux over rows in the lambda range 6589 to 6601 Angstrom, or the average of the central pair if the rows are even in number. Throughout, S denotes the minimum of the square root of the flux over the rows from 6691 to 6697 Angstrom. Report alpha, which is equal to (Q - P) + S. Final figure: 0.977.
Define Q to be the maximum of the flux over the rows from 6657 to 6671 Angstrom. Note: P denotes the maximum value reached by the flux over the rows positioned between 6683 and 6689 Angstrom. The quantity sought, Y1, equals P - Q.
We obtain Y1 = -0.010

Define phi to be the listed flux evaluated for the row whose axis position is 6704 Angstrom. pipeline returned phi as 0.8845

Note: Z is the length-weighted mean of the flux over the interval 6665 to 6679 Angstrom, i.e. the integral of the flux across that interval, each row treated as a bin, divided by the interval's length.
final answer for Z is 0.89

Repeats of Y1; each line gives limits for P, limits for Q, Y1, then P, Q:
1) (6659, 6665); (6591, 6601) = -0.008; 0.9641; 0.9719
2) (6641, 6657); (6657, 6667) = 0.025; 0.9891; 0.9641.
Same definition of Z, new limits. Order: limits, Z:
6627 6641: 0.89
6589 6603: 0.89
